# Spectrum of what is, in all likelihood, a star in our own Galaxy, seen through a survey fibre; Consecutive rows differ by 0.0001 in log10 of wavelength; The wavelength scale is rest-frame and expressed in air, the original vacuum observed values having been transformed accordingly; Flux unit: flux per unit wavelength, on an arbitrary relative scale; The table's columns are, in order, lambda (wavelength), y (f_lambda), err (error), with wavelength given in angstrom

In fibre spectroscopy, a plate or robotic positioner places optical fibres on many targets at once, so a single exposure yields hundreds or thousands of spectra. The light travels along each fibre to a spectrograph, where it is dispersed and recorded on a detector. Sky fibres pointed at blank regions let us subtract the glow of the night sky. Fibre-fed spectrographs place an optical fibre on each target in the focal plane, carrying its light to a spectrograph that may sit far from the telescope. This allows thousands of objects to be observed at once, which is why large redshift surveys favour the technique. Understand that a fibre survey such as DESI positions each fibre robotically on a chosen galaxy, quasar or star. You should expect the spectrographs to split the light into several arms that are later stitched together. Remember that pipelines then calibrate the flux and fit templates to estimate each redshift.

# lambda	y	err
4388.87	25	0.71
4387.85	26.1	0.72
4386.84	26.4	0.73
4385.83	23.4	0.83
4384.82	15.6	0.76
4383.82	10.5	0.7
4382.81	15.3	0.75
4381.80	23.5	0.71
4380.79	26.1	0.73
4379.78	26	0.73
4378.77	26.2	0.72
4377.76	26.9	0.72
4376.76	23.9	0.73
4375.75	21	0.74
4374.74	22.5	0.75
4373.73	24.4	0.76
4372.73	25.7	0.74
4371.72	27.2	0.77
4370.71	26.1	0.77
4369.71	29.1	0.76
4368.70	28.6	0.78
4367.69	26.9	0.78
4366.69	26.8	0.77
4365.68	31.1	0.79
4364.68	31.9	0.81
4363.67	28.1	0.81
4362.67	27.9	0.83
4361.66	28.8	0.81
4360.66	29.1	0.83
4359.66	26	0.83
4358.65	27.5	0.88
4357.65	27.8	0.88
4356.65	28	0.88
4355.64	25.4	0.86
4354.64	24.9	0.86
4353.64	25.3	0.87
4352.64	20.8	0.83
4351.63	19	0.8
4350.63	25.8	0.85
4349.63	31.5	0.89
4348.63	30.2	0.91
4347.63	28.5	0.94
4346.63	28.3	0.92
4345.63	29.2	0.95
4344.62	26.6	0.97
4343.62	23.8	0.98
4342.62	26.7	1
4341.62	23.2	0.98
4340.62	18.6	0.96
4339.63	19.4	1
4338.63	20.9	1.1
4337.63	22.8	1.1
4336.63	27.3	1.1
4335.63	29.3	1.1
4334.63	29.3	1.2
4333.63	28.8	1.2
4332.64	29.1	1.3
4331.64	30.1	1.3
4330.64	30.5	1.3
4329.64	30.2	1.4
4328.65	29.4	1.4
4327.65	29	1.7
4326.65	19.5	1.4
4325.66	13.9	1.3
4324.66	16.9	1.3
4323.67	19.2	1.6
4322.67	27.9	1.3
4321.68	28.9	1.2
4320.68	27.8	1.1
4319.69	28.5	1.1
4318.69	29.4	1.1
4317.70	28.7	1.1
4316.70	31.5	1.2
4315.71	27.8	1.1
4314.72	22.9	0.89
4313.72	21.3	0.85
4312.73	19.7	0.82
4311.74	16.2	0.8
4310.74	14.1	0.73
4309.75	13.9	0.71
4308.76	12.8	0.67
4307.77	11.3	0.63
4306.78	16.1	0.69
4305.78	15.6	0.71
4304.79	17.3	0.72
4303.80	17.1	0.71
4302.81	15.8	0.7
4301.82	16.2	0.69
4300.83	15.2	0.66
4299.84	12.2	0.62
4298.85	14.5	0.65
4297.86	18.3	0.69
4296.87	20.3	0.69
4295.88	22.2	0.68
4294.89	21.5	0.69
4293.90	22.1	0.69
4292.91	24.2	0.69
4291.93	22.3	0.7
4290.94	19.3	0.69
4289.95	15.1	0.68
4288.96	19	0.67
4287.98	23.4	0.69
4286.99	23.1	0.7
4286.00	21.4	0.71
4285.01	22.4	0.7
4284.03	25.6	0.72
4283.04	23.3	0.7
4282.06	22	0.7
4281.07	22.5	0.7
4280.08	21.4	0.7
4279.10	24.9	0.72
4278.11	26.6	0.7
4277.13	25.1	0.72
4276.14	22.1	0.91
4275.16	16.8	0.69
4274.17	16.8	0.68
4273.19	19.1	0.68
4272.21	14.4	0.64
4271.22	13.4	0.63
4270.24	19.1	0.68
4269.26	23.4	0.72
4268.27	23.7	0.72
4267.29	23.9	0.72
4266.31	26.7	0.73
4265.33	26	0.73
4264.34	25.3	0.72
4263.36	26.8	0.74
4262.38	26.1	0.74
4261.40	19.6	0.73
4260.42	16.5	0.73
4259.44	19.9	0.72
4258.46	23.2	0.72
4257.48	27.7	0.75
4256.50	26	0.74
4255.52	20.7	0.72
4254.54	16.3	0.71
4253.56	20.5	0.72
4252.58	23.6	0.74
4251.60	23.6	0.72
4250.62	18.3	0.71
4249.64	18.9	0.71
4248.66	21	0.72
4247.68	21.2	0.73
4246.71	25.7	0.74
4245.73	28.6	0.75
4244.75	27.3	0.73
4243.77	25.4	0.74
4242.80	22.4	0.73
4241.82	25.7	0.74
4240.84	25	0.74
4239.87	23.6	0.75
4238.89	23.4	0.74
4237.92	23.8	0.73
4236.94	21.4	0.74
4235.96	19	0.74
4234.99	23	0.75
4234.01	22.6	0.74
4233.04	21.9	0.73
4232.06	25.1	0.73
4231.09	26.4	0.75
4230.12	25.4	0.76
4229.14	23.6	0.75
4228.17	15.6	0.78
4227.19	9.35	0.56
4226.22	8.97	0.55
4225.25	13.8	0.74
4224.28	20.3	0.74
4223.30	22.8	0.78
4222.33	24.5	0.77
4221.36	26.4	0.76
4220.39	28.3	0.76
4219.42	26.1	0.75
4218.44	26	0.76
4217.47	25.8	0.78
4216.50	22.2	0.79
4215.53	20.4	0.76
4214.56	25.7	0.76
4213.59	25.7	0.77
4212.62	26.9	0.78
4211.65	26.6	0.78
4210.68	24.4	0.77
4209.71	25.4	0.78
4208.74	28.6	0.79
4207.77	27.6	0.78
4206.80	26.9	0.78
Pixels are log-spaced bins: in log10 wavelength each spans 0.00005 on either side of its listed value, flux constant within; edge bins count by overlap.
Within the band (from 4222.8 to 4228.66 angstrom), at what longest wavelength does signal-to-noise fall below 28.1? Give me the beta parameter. 4228.17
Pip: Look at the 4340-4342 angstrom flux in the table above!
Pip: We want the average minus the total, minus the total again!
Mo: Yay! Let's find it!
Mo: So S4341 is -63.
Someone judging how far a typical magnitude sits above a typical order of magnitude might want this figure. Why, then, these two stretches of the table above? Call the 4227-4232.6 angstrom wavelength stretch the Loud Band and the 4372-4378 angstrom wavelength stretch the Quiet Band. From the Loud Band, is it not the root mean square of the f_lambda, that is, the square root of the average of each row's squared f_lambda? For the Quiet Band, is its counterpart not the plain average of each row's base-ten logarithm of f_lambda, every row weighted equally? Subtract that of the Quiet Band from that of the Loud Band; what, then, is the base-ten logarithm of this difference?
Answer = 1.31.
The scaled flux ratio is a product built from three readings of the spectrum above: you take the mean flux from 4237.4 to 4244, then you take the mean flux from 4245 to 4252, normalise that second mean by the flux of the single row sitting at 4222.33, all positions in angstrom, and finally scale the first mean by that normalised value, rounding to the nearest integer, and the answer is 22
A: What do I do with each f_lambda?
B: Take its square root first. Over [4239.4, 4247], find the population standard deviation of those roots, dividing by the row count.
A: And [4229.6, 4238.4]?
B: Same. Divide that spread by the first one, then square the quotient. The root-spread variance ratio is 1.6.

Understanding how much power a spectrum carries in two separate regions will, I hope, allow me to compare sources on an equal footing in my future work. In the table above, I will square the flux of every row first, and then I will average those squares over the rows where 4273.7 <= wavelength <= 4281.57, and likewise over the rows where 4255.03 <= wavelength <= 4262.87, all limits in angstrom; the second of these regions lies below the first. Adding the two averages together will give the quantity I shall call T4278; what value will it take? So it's 1015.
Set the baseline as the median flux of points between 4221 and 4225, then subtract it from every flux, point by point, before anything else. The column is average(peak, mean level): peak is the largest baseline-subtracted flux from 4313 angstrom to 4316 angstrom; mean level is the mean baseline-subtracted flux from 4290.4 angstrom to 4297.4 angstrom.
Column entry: 1.1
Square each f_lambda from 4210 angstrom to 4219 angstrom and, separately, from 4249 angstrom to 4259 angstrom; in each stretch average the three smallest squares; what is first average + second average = 821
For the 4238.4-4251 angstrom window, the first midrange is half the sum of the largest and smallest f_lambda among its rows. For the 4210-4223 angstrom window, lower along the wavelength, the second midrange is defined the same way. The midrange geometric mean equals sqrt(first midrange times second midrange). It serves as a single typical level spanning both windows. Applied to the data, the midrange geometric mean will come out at 23.9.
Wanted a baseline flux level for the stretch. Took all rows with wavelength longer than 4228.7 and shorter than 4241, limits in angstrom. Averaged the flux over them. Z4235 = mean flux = 23.4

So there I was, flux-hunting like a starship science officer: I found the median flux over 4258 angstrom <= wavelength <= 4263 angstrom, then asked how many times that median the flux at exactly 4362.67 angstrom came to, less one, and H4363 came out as 0.4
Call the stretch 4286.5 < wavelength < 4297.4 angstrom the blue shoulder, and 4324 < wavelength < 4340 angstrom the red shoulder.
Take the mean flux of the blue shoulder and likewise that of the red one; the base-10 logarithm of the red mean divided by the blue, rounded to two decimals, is 0.08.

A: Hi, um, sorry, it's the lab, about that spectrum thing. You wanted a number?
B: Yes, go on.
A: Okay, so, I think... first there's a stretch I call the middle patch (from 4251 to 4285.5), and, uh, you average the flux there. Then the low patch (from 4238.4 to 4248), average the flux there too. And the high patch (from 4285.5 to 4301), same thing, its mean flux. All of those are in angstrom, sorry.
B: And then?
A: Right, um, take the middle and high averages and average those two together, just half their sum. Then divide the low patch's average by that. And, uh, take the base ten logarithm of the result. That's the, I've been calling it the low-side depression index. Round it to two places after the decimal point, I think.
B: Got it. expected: 0.08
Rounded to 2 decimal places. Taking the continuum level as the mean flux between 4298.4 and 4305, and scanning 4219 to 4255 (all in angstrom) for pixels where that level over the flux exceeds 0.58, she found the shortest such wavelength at 4219.42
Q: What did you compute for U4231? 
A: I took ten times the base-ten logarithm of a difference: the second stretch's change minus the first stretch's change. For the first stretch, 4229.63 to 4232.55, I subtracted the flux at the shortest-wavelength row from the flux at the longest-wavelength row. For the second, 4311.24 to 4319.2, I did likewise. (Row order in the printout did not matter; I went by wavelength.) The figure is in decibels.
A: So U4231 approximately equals 11.3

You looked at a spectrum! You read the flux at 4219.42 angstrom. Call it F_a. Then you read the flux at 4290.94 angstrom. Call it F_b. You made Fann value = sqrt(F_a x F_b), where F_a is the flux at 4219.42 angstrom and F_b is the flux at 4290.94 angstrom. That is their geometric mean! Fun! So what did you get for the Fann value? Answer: 22.4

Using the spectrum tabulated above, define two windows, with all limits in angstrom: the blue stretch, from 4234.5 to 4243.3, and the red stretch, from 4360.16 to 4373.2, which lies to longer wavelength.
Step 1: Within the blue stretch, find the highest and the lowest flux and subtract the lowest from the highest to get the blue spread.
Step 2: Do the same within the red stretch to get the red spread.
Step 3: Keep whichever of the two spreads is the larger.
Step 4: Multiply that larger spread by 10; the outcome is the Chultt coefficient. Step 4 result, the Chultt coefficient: 67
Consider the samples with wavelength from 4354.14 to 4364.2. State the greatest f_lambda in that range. 29.1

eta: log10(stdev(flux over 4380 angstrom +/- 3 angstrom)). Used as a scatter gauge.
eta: 0.6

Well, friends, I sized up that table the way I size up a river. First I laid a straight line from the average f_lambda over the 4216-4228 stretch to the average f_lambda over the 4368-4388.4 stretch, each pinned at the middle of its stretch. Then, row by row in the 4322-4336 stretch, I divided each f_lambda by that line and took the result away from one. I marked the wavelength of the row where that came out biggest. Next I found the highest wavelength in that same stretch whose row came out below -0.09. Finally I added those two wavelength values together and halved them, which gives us 4330.6 angstrom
